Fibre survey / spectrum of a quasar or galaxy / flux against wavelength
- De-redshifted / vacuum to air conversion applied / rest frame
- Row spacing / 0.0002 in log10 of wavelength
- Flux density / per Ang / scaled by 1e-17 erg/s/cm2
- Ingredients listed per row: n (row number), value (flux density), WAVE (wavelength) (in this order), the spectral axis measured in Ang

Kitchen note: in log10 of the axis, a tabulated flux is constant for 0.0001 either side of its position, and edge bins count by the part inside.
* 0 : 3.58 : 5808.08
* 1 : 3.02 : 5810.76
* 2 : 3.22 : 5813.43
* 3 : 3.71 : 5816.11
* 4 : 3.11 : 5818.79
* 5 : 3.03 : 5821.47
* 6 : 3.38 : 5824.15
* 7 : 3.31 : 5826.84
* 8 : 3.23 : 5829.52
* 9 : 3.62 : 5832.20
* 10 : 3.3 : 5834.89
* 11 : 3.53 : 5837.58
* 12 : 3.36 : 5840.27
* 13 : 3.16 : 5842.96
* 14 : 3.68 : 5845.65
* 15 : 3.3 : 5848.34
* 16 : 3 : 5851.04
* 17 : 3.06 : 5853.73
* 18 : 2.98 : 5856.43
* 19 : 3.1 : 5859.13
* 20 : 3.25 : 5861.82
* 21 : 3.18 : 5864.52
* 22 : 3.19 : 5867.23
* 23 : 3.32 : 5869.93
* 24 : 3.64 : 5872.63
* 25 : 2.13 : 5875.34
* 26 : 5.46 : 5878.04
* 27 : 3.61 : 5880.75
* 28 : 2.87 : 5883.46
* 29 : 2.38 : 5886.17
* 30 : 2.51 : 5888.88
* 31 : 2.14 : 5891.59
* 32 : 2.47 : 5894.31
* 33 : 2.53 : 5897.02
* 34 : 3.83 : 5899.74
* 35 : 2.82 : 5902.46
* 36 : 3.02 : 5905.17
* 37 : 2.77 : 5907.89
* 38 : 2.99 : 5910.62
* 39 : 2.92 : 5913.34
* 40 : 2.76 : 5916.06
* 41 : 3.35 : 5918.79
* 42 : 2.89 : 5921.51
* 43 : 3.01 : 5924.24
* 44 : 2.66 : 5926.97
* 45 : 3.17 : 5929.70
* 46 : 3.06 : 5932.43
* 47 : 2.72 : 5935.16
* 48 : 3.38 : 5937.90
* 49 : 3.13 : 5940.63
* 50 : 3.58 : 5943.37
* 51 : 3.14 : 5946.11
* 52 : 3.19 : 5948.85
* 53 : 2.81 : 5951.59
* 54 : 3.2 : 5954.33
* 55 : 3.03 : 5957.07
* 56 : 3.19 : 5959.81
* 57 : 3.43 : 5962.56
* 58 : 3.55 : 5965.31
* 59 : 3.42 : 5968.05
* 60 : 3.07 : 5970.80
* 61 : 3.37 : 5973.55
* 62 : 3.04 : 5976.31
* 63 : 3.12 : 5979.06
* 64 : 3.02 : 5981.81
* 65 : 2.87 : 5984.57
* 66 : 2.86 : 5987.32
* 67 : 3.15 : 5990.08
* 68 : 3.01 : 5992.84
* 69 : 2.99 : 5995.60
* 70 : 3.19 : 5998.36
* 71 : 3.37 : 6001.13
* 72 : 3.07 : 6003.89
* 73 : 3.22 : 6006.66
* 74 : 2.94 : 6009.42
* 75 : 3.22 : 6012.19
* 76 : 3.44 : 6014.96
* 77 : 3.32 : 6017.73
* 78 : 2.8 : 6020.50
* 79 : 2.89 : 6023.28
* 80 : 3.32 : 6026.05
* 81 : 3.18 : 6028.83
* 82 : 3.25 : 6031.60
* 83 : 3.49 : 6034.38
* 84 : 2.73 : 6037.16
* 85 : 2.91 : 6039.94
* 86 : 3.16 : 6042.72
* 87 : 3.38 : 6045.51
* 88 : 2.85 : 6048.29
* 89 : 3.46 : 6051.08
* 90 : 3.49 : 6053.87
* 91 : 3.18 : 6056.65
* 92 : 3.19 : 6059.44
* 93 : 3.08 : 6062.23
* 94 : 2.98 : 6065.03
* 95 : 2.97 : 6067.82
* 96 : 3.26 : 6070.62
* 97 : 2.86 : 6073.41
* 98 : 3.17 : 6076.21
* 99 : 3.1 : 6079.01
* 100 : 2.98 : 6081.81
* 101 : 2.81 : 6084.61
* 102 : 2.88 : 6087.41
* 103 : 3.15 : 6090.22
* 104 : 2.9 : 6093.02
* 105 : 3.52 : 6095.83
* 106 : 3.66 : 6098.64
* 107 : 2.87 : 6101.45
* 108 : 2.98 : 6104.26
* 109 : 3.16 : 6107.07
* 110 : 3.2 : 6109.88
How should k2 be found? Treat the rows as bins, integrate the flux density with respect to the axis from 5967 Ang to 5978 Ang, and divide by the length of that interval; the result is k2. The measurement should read 3.21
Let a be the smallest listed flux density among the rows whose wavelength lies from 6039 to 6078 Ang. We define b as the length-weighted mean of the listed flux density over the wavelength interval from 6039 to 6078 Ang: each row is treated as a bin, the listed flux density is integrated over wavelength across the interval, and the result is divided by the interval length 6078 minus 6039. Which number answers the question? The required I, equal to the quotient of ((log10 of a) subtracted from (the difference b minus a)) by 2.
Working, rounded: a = 2.85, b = 3.14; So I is -0.082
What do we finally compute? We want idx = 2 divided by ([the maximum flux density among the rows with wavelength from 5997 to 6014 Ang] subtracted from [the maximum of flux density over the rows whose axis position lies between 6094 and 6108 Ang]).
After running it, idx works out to 7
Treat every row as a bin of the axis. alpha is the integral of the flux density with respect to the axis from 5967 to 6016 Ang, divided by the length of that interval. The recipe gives 3.13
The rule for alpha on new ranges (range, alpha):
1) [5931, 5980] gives 3.19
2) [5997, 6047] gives 3.16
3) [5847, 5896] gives 3.08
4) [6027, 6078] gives 3.14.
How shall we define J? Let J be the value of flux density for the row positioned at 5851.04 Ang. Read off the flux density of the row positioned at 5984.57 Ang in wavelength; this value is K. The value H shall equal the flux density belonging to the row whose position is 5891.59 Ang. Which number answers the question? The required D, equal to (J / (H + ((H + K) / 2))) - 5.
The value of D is -4.35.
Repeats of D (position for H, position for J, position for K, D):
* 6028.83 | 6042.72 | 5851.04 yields -4.50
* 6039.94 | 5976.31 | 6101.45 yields -4.48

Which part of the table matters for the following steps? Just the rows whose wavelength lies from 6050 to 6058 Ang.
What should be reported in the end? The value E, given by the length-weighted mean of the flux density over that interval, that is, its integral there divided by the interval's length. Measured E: 3.38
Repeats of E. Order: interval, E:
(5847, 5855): 3.12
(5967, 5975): 3.28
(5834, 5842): 3.39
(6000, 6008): 3.22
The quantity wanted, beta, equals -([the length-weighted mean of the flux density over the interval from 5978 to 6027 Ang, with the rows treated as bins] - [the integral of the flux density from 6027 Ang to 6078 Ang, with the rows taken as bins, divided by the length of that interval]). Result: 0.05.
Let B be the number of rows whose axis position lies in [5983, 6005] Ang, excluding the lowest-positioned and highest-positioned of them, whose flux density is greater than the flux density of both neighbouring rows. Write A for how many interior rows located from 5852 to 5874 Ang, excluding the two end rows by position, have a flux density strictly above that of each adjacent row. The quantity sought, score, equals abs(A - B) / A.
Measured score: 1.0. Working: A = 1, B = 2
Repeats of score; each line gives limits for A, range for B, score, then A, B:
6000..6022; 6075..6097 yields 0.5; 2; 1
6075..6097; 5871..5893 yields 1.0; 1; 2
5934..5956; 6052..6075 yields 0.3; 3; 2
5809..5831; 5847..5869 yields 0.0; 2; 2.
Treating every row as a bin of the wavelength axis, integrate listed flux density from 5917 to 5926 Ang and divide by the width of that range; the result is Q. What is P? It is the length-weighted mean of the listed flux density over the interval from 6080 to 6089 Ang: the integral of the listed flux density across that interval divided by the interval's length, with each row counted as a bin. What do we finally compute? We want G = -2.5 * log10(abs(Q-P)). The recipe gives 2.1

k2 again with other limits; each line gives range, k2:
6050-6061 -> 3.32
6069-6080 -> 3.09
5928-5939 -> 3.06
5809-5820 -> 3.28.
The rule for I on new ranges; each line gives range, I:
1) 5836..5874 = -0.093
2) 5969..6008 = -0.109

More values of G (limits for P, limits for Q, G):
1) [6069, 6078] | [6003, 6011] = 4.8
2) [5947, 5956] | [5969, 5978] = 2.5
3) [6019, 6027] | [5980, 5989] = 3.2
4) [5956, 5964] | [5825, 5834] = 2.0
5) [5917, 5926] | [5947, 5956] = 4.2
